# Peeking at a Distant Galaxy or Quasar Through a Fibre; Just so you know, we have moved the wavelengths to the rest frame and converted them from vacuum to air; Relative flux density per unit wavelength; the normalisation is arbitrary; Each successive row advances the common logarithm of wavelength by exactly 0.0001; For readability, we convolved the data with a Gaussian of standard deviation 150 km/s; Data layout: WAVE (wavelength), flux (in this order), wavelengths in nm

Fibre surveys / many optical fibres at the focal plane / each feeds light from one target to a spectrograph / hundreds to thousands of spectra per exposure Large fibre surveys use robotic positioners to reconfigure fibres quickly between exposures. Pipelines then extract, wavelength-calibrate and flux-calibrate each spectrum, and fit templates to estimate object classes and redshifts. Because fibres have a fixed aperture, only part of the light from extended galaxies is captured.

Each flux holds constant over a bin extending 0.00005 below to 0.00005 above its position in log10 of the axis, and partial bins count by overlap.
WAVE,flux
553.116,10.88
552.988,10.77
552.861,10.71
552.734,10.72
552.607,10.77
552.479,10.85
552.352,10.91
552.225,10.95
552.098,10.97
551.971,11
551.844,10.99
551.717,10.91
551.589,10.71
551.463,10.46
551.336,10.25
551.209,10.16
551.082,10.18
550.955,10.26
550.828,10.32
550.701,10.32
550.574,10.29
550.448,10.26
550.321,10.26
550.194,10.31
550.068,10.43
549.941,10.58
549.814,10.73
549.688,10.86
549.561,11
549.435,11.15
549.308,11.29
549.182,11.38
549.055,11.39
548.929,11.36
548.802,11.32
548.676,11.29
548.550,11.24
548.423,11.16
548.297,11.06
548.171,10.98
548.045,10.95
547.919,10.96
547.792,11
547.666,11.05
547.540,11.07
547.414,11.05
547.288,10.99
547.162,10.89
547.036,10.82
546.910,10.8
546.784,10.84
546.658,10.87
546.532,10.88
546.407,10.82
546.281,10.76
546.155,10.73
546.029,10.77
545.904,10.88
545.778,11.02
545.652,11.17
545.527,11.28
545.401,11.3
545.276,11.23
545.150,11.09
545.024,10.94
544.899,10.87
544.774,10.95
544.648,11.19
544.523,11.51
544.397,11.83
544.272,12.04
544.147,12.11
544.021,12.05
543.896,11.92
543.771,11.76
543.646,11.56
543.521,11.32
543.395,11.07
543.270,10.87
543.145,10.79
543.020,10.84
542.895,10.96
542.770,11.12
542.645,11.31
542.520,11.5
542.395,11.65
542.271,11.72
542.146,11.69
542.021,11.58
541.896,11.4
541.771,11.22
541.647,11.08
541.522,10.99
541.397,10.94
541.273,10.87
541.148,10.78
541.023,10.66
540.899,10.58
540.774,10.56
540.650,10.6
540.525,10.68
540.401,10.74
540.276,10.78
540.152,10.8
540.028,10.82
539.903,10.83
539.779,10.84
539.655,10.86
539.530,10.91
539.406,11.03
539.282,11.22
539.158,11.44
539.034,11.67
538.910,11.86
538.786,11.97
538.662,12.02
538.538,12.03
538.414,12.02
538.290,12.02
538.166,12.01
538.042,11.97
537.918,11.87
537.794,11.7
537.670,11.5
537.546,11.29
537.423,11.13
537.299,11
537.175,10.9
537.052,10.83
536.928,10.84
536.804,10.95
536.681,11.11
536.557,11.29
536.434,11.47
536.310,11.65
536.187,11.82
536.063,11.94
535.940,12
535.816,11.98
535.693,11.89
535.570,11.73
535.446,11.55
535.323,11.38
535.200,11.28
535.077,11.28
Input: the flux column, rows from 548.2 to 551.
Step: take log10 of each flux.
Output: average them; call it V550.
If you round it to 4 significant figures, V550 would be 1.034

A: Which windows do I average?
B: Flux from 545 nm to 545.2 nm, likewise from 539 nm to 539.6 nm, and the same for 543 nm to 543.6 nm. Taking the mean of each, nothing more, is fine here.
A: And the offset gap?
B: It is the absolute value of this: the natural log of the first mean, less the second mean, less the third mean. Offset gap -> 19.8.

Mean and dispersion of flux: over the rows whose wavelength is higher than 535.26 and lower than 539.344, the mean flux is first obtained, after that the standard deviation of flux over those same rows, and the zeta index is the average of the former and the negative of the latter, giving 5.59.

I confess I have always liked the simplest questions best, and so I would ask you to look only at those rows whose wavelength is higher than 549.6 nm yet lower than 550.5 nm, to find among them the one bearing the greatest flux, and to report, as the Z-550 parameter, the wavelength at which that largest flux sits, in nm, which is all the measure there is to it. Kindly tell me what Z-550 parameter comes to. 549.688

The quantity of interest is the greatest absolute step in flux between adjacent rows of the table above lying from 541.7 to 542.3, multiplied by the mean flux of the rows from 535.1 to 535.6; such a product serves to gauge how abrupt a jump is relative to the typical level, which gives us 2.1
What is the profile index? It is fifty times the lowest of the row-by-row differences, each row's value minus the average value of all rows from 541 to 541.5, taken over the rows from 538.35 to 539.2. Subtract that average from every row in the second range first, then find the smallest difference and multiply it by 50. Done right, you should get 31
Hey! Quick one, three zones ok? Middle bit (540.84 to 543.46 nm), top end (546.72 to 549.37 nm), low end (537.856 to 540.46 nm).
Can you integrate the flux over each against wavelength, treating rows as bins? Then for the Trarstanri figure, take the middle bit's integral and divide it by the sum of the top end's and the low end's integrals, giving 0.493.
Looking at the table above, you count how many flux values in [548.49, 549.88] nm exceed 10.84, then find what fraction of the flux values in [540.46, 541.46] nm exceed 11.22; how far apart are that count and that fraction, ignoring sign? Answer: 10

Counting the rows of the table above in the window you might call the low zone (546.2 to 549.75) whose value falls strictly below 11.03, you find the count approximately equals 15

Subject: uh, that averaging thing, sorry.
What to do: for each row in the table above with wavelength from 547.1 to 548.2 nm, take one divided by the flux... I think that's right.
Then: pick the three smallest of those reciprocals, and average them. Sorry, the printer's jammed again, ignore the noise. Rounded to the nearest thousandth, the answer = 0.090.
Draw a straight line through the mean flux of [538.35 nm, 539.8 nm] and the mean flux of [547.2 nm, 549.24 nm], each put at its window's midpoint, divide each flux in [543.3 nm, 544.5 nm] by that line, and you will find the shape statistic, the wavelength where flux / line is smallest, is 543.395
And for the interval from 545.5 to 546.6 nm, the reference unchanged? 546.155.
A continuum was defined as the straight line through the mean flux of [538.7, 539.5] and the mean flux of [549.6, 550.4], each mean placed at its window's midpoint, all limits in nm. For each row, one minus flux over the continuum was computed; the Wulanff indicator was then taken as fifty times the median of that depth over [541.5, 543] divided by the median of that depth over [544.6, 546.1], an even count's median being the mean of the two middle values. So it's 51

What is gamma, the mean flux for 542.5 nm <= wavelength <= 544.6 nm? 11.4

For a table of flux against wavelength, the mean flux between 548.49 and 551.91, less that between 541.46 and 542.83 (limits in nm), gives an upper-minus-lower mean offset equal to -0.7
